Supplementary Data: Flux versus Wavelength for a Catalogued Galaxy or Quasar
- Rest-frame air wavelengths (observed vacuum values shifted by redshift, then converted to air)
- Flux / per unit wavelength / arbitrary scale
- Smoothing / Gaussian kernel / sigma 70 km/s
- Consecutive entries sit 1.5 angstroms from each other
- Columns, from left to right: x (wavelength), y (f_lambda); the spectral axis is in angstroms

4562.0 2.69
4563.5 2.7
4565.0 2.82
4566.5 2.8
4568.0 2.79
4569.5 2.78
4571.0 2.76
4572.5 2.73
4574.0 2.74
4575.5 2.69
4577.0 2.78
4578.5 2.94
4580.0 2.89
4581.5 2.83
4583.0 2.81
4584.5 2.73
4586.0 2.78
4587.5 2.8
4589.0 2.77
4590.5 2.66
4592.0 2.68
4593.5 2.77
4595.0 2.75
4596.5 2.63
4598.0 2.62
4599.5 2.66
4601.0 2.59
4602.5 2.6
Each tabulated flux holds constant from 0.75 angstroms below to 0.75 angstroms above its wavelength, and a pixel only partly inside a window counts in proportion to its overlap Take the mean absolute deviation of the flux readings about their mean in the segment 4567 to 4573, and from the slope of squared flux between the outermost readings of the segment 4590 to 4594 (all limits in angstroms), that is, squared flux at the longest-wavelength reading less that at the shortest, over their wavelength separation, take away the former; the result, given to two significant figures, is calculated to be 0.18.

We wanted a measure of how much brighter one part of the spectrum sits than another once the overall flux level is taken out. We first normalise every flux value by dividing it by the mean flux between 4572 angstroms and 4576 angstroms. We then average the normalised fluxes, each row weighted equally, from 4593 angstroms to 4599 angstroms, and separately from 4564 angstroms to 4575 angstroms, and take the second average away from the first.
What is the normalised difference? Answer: -0.030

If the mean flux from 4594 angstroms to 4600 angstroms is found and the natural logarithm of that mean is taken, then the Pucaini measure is 0.98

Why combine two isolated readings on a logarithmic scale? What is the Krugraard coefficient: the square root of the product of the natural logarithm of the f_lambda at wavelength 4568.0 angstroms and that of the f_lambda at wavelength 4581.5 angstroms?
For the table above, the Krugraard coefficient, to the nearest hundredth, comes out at 1.03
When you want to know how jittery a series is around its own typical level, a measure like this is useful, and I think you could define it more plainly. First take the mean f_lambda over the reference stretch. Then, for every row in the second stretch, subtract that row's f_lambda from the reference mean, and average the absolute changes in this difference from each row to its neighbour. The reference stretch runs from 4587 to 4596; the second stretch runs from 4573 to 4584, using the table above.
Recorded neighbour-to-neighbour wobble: 0.072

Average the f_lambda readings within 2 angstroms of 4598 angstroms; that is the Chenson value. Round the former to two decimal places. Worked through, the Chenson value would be 2.64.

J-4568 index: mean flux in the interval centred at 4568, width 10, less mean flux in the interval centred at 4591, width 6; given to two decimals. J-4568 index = 0.05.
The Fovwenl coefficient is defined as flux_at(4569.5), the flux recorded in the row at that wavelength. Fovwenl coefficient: 2.78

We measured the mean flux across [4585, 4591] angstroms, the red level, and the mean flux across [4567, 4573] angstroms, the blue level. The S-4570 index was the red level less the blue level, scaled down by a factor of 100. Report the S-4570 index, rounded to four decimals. -0.0001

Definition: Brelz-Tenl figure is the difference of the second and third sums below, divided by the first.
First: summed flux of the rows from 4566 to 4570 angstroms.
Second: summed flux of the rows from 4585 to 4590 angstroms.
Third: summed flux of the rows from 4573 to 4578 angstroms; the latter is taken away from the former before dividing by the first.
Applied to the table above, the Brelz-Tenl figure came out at 0.017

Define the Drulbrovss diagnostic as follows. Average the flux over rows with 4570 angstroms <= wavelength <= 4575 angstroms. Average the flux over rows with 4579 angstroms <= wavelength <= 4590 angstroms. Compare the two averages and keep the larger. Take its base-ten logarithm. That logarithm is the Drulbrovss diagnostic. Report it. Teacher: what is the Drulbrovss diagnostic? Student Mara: 0.447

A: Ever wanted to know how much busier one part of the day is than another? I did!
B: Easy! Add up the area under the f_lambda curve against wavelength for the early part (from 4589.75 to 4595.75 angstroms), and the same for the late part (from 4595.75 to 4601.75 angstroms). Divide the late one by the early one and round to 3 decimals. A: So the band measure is 0.967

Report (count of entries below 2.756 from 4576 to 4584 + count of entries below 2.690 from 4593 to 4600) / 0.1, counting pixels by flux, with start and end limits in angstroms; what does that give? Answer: 30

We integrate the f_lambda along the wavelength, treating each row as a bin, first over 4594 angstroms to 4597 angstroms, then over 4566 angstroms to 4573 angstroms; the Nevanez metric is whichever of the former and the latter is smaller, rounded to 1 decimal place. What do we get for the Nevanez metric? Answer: 8.1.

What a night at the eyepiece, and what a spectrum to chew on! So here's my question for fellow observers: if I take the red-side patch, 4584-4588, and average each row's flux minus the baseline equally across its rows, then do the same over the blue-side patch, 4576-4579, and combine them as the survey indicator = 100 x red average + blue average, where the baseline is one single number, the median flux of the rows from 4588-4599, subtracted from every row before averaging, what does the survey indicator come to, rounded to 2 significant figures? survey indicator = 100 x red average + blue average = 9.2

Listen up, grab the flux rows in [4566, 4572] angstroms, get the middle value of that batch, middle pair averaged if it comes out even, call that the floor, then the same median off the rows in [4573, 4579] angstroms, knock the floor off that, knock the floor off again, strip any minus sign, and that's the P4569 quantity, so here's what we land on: 2.81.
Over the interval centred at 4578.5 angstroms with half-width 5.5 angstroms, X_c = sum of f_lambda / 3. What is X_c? 6.56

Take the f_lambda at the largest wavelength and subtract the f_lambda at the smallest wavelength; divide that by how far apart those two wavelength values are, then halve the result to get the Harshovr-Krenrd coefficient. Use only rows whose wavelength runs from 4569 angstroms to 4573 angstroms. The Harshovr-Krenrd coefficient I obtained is -0.0083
